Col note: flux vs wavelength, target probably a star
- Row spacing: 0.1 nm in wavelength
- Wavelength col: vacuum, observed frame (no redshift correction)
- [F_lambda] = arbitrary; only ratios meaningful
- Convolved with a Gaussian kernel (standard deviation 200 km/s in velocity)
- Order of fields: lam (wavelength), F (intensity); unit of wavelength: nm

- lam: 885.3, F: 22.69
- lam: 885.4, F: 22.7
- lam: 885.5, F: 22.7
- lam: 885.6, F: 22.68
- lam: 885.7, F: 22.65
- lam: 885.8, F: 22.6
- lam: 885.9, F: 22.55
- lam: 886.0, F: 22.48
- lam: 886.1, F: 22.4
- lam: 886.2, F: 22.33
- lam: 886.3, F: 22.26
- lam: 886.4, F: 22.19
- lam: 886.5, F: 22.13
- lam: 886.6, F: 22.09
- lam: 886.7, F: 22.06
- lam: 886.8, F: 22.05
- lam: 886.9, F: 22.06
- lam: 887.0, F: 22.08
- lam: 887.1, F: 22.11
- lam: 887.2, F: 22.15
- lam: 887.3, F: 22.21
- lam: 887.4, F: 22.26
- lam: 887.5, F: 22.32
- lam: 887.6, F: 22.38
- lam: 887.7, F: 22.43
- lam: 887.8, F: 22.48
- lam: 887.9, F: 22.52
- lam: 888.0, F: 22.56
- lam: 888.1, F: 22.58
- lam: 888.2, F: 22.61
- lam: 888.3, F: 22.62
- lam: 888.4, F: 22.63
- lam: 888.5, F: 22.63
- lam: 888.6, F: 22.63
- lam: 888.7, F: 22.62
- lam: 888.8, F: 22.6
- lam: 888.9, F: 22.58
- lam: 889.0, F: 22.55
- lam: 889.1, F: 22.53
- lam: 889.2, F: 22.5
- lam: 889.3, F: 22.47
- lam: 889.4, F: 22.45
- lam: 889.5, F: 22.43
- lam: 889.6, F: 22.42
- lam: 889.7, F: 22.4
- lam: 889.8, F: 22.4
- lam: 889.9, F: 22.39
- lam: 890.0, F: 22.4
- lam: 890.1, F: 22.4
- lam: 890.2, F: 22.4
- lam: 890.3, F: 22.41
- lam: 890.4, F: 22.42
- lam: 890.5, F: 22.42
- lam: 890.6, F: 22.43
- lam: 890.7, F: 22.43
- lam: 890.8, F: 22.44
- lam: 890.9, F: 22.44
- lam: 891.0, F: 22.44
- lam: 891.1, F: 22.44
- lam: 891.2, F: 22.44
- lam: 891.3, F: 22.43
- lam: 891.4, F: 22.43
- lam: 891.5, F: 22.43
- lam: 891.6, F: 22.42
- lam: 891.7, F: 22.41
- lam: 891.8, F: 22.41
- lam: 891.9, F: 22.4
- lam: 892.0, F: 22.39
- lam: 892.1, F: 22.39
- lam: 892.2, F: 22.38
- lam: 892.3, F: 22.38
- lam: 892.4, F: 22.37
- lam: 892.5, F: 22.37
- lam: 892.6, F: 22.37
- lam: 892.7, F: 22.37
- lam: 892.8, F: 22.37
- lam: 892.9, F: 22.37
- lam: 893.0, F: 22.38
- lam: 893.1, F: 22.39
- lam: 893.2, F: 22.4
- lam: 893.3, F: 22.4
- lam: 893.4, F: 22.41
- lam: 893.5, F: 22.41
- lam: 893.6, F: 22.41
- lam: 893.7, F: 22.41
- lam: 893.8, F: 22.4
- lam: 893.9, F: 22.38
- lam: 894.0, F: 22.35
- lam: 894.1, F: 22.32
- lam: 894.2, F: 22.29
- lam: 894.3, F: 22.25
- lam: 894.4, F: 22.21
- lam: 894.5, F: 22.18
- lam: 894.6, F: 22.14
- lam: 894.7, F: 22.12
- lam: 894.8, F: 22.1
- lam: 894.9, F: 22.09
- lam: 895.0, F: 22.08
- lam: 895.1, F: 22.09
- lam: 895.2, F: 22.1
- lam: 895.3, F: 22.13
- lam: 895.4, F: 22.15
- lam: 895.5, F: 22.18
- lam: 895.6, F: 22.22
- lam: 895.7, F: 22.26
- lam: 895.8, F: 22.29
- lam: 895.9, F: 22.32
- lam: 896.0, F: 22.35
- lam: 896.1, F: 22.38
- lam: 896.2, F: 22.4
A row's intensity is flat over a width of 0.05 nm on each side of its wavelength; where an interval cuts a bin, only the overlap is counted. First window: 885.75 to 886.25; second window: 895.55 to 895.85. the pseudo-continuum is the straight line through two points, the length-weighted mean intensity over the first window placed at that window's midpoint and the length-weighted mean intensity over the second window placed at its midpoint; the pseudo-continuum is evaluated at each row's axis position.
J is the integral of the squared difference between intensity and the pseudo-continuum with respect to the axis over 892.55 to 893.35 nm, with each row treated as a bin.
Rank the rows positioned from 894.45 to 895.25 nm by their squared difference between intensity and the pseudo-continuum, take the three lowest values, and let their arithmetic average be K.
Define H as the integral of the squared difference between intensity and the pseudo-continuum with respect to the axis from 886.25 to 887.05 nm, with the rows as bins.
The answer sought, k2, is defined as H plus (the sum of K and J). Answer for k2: 0.12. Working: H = 0.097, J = 0.003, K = 0.0186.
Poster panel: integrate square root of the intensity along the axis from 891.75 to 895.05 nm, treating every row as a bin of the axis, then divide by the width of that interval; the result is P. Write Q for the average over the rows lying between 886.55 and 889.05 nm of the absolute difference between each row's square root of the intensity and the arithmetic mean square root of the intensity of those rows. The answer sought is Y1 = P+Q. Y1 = 4.746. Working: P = 4.72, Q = 0.0215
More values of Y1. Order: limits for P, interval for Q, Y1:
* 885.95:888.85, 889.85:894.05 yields 4.731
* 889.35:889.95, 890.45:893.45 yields 4.737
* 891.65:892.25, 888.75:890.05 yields 4.739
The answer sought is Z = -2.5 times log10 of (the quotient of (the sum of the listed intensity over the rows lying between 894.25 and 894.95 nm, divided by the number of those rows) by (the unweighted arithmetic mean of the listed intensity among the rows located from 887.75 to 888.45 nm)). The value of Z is 0.020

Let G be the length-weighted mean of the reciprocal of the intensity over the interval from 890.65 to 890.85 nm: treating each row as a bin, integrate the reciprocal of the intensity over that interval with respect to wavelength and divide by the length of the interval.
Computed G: 0.0446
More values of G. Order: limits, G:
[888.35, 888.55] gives 0.0442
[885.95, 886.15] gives 0.0446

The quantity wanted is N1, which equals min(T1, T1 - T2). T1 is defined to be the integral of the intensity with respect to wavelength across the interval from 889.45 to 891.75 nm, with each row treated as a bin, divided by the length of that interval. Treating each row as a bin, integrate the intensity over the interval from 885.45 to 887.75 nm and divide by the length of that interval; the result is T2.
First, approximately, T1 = 22.4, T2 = 22.3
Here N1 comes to 0.11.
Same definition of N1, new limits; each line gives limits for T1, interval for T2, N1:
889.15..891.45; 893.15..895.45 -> 0.17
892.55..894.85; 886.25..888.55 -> 0.00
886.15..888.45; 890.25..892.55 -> -0.10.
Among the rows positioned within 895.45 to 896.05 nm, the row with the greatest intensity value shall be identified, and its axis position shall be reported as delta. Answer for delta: 896.0 nm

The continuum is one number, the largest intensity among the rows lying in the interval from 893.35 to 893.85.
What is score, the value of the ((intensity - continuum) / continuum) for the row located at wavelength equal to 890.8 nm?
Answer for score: 0.001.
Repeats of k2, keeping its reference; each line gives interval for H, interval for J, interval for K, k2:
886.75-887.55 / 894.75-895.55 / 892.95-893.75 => 0.10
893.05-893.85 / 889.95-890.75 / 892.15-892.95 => 0.01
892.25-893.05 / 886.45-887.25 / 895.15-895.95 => 0.11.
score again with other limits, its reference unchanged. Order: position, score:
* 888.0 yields 0.007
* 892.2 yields -0.001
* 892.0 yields -0.001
